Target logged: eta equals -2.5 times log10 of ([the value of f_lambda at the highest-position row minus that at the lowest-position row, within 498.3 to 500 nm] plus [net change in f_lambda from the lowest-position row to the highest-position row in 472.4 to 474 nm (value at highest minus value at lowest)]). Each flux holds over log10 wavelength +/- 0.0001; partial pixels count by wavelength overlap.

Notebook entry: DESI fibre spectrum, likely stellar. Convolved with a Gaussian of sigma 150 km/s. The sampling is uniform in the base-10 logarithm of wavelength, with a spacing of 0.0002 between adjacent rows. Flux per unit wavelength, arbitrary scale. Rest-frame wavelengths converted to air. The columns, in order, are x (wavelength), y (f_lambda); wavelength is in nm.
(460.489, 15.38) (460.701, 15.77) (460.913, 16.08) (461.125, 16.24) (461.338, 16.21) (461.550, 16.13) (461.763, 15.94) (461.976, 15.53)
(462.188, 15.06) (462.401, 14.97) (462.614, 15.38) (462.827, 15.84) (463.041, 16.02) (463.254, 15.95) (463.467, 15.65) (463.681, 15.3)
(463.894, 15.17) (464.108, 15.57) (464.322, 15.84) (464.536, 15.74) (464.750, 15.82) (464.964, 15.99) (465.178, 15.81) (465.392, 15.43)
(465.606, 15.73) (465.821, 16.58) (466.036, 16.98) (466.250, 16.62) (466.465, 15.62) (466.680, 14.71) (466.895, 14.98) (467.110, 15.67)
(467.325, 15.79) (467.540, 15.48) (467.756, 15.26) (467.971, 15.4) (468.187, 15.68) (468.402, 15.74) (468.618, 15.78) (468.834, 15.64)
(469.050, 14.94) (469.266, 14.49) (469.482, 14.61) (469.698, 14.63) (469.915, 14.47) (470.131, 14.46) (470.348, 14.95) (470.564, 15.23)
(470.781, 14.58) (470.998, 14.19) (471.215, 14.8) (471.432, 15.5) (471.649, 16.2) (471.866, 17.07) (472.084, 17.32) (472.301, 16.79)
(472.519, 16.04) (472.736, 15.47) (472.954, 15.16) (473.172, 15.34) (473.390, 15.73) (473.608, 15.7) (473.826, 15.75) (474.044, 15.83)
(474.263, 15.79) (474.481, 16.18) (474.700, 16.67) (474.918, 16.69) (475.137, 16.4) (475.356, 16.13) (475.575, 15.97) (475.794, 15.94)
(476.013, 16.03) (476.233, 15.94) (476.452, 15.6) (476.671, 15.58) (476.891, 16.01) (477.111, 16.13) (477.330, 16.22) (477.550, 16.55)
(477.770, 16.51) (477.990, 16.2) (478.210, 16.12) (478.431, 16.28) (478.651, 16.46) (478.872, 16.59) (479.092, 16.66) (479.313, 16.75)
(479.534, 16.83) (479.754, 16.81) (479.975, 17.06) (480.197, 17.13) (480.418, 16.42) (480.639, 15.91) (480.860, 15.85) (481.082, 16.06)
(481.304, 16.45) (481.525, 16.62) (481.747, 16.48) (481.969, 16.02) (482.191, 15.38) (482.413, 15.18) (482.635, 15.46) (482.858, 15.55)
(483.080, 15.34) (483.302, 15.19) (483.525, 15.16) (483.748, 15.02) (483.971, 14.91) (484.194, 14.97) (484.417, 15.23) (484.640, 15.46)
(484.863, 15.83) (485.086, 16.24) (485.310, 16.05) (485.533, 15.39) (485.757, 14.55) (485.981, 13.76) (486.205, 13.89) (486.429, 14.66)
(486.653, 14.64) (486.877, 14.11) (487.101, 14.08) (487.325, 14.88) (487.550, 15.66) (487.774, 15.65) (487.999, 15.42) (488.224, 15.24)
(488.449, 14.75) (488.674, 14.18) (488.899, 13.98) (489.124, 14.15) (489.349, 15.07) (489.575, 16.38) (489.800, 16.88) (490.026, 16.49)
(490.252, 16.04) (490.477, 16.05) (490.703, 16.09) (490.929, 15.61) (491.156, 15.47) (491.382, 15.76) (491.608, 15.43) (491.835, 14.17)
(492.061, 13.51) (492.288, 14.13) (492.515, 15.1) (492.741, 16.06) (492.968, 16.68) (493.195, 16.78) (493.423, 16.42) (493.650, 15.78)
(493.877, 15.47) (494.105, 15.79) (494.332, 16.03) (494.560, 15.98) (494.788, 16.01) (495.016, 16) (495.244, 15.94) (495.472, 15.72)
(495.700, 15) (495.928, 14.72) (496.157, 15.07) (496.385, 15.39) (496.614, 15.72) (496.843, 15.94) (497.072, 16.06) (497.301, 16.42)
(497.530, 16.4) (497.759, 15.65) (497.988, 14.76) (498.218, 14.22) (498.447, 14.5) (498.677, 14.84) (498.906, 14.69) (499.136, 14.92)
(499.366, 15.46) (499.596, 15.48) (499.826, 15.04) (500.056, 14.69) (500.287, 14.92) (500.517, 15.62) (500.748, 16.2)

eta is 1.5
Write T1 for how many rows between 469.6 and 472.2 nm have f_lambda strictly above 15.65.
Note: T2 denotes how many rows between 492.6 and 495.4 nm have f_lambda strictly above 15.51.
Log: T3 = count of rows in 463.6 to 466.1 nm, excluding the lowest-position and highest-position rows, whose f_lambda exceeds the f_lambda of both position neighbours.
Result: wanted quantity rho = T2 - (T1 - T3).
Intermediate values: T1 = 3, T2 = 11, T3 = 2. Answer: 10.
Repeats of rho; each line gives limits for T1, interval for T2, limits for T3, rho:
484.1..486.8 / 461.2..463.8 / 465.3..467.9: 7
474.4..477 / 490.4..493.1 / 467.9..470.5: -2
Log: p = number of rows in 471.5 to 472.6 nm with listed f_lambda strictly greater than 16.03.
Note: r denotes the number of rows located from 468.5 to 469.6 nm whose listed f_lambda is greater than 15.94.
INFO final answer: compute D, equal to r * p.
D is 0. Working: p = 5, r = 0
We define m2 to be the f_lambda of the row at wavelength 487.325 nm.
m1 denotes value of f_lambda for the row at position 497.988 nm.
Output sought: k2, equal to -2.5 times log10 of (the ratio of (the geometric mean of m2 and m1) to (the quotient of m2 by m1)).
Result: -2.92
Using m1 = 14.76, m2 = 14.88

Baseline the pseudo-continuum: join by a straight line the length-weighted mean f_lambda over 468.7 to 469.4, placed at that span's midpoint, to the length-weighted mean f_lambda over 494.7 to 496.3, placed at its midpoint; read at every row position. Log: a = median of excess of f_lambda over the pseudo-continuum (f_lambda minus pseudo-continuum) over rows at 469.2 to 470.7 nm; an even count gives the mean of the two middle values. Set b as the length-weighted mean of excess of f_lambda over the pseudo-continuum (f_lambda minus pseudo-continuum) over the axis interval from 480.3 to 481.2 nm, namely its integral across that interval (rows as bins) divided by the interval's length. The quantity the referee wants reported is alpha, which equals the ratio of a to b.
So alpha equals -0.5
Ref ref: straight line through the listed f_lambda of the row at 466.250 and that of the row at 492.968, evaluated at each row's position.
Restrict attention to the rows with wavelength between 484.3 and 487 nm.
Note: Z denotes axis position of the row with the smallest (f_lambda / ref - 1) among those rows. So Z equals 485.981 nm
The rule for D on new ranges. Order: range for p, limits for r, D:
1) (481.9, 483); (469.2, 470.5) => 0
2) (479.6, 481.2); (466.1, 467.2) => 5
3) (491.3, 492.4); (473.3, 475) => 0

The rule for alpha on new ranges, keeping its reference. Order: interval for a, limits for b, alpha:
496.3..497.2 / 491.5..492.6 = -0.3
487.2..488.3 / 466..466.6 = 0.0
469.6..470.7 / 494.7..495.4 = -0.9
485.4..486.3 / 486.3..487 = 1.2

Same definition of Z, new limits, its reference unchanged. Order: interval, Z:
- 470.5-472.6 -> 470.998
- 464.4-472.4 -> 470.998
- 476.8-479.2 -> 476.891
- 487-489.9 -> 488.899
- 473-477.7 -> 473.172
